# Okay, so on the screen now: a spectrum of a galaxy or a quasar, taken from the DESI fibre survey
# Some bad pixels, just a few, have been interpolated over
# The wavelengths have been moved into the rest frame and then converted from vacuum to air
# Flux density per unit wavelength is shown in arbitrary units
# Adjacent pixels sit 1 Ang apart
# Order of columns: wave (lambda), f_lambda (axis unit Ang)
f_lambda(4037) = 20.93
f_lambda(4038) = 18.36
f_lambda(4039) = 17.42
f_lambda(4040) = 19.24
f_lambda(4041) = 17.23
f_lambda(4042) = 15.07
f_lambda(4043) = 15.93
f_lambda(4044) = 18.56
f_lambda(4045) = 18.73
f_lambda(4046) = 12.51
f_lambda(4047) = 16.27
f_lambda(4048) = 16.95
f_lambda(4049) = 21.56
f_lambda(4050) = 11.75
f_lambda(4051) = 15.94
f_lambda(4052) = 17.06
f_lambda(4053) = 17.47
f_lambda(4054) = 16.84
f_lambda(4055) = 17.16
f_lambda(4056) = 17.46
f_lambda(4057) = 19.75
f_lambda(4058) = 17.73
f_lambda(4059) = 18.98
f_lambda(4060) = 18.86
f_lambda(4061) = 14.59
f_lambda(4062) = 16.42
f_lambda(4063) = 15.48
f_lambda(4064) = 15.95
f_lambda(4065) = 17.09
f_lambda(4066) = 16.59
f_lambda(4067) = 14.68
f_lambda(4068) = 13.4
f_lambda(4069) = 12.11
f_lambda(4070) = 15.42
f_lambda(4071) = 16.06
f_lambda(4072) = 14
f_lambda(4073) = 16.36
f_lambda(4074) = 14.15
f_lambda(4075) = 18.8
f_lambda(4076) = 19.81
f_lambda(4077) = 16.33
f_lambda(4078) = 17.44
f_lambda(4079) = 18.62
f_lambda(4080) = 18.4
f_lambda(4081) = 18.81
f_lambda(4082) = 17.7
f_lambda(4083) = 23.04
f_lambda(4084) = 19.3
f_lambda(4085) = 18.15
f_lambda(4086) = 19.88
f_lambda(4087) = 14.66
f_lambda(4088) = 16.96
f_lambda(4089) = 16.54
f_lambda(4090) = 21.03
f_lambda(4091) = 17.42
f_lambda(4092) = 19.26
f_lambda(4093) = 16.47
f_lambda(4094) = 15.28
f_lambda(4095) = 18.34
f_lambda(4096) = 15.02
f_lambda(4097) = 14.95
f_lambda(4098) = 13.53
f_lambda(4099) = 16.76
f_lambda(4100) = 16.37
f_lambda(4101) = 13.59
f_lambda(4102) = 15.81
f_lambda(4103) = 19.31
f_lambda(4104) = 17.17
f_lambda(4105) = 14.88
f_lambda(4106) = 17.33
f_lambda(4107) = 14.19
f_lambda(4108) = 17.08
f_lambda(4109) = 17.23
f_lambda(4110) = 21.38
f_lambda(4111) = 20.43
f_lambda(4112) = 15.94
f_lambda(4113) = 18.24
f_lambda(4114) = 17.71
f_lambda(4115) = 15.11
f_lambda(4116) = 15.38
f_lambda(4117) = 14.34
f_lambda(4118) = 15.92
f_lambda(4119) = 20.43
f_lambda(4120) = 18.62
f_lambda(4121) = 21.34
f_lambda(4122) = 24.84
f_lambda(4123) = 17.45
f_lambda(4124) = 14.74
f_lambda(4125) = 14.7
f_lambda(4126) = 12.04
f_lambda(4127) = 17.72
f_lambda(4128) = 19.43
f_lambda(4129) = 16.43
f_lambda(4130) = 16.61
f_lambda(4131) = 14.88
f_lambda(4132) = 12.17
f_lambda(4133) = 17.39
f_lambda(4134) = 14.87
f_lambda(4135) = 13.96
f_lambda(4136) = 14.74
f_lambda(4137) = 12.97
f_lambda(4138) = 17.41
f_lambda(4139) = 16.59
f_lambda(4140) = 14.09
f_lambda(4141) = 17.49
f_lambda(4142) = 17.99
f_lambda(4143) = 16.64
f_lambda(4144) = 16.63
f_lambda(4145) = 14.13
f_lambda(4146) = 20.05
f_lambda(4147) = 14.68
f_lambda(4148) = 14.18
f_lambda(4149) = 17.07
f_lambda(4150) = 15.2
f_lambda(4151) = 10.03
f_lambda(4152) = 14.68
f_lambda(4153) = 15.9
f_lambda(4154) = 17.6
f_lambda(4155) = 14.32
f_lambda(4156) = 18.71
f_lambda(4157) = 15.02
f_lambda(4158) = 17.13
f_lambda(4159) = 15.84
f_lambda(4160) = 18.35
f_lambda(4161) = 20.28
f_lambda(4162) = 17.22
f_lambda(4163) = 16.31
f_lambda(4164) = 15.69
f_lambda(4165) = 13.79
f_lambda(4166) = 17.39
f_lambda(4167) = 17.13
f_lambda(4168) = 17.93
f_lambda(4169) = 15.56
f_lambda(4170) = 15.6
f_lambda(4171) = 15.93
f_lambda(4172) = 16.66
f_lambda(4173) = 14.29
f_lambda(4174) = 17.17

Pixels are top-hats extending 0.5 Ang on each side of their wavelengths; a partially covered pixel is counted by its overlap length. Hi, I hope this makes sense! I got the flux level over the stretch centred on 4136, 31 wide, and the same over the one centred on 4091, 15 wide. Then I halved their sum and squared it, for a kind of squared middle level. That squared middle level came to 276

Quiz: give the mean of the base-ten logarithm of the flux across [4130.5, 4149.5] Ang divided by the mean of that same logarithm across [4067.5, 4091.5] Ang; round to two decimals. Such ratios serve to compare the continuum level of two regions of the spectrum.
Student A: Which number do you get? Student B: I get 0.97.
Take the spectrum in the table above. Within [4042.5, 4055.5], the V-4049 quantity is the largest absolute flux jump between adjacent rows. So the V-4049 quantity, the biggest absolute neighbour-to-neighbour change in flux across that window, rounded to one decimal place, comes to 9.8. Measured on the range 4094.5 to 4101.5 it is 3.3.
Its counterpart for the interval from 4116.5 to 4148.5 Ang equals 7.4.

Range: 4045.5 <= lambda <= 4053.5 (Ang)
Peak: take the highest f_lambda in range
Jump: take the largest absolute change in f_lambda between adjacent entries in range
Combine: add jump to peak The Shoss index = 31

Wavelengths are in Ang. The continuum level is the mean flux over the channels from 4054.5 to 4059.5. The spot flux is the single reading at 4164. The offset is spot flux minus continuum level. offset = -2.5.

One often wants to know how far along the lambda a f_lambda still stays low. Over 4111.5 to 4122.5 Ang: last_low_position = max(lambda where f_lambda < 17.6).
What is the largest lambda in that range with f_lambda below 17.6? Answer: 4118 Ang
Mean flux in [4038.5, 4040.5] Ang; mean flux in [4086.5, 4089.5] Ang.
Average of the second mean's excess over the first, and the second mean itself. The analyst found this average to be 6.9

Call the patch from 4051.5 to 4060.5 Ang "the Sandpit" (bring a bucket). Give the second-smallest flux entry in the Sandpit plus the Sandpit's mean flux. 35.0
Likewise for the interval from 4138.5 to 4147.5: 30.6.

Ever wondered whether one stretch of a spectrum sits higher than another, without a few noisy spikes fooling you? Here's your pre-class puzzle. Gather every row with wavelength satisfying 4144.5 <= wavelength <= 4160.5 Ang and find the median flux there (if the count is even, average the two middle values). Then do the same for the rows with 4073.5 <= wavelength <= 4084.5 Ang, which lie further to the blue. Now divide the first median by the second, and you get 0.83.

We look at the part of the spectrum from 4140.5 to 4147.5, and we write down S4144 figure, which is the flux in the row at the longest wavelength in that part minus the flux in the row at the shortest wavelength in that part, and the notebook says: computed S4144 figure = -2.8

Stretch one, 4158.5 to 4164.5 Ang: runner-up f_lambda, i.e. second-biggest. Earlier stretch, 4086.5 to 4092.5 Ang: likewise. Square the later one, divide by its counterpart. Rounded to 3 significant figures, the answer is 17.5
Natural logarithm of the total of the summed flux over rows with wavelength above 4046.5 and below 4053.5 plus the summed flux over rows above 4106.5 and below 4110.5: 5.23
